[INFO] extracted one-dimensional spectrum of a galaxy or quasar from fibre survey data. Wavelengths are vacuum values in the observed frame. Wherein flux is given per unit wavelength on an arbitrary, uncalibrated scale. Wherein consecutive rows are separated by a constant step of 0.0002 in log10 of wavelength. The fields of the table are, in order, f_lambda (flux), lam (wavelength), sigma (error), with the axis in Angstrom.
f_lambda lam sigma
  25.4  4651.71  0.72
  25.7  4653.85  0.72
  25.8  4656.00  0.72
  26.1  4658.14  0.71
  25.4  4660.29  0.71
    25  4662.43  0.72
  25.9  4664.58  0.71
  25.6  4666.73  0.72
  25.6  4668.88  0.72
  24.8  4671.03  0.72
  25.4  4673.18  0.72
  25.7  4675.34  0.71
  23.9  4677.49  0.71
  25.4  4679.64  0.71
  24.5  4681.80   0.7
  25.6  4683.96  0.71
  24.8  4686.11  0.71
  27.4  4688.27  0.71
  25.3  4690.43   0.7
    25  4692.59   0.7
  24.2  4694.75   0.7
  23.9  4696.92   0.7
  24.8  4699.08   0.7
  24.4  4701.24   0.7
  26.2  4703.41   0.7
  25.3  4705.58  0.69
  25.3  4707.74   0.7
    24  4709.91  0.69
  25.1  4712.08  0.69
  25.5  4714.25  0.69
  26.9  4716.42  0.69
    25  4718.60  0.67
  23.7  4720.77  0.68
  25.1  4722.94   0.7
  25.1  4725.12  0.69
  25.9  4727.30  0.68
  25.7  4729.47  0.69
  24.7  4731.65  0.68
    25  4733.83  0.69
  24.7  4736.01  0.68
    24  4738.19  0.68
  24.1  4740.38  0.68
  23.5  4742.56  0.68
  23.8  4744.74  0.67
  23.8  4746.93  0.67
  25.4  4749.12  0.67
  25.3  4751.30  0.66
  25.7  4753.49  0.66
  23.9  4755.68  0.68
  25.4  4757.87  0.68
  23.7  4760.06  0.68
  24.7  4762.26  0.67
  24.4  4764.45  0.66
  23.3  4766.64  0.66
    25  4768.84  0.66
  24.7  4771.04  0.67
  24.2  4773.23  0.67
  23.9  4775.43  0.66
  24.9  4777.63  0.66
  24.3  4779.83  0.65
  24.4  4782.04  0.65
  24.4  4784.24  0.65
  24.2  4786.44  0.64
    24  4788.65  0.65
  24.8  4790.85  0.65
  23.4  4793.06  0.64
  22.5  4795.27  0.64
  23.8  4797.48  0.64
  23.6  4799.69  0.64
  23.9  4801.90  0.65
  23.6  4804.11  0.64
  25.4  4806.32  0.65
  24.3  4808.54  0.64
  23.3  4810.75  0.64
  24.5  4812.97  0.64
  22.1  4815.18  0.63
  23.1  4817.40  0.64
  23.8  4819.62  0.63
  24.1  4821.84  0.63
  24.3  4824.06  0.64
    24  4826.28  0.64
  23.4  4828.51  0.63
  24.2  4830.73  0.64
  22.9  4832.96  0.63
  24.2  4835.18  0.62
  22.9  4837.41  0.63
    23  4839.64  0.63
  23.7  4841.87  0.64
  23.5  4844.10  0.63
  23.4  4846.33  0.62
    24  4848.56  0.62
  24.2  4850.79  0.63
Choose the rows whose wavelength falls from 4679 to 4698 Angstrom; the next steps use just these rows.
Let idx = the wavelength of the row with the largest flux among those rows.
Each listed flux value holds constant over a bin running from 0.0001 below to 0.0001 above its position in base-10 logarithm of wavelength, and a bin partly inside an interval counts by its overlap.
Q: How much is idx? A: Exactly 4688.27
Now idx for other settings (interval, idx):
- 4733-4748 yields 4733.83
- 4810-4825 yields 4812.97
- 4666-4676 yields 4675.34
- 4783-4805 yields 4790.85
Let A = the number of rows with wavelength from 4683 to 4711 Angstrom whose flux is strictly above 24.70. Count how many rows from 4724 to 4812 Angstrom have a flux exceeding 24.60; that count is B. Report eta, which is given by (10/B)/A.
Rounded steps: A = 9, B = 16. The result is 0.07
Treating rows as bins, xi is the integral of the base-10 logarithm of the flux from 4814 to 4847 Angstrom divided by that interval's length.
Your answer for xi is 1.37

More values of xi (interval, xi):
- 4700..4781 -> 1.39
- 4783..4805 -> 1.38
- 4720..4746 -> 1.39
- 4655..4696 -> 1.40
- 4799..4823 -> 1.38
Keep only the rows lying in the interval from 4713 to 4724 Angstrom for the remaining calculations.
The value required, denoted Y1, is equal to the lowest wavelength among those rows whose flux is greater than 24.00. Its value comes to 4714.25 Angstrom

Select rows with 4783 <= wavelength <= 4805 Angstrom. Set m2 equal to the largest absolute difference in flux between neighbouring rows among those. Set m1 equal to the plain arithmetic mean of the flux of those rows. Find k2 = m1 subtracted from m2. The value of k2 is -22.4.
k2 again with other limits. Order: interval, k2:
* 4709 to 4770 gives -22.8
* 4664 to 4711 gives -22.5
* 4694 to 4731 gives -23.2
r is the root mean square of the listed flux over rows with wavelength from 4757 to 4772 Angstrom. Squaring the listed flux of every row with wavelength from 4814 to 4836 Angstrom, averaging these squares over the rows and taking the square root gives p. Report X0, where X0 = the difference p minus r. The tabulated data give -0.85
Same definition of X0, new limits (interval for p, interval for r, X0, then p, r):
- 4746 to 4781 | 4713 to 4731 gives -0.83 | 24.5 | 25.4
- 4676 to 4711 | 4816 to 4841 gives 1.38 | 25.0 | 23.6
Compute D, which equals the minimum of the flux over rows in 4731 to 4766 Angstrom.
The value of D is 23.5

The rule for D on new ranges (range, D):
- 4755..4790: 23.3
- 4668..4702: 23.9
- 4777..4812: 22.5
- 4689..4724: 23.7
